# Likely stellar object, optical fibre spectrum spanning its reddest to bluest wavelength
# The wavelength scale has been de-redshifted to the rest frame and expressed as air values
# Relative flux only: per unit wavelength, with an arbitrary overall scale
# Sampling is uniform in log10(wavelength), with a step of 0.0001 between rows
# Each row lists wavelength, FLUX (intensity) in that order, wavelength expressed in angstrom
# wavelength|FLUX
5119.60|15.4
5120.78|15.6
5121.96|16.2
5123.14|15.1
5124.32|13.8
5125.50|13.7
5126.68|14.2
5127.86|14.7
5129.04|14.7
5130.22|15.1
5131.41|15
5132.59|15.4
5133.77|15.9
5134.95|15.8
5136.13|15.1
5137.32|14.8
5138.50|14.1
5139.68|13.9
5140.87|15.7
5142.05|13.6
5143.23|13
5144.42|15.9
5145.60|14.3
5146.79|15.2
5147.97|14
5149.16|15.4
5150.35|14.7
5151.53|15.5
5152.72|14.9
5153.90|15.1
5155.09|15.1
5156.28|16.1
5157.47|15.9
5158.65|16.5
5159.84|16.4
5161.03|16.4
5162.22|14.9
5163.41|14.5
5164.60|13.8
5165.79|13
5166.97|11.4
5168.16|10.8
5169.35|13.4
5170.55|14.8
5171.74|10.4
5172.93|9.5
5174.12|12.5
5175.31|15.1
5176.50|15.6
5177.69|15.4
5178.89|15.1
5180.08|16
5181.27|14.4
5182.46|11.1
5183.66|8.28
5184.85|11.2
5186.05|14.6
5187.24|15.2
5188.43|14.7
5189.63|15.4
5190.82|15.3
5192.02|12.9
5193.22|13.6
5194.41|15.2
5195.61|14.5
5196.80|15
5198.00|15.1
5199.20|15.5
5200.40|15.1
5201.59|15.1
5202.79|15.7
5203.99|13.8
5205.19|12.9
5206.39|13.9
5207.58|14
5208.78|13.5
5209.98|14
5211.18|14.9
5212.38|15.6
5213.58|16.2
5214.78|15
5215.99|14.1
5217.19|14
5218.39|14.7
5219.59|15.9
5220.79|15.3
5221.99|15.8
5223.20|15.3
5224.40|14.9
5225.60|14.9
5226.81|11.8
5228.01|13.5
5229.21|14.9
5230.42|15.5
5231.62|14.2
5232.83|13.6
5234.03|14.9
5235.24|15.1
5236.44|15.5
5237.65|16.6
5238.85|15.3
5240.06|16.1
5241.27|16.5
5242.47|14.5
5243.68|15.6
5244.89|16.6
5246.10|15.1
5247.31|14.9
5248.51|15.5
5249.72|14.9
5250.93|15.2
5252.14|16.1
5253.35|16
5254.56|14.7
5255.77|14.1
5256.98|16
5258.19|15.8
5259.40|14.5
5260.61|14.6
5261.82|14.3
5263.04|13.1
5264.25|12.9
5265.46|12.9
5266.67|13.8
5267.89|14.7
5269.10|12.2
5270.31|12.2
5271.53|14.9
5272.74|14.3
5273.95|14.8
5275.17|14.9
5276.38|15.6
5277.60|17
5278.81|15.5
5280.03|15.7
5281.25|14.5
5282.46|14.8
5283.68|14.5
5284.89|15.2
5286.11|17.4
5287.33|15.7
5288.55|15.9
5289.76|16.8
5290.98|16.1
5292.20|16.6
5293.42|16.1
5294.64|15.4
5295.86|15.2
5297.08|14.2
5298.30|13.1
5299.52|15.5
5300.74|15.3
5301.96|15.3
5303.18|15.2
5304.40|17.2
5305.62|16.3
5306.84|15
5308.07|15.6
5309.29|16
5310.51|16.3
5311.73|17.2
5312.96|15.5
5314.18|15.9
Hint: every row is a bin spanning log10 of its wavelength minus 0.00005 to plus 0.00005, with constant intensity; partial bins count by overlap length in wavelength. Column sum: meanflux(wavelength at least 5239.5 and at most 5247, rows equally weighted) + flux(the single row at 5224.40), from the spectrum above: 30.6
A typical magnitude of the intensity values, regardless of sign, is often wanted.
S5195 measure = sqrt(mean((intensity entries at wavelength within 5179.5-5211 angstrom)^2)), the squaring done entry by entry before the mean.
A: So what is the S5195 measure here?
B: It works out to 14.2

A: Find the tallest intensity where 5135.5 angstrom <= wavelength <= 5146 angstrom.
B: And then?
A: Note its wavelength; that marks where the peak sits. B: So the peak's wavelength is 5144.42 angstrom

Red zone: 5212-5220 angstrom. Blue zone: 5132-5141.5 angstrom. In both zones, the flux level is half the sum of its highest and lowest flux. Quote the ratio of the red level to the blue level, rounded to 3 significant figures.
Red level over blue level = 1.01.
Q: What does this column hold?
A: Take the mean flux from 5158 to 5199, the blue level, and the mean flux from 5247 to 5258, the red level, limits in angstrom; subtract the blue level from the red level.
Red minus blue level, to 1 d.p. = 1.4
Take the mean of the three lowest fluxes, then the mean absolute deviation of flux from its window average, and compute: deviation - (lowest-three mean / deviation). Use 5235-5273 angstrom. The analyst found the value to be -13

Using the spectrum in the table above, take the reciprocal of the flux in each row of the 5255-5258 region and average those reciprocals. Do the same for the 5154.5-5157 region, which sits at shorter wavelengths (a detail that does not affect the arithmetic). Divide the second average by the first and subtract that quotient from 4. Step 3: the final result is 3.04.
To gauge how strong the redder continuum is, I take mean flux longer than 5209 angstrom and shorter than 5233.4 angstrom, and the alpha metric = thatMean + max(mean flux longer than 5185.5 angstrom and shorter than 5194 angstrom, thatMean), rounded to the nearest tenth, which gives 29.4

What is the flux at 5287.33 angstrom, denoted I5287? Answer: 15.7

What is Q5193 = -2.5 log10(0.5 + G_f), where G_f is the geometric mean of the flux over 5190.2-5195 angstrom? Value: -2.92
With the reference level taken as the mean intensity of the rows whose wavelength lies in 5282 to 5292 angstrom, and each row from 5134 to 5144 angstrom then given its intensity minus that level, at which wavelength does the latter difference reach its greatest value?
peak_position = 5134.95 angstrom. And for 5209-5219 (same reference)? 5213.58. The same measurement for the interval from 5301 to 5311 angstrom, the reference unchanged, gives 5304.40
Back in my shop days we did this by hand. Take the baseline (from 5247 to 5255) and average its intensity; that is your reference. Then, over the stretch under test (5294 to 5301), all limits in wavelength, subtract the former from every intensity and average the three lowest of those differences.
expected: -1.2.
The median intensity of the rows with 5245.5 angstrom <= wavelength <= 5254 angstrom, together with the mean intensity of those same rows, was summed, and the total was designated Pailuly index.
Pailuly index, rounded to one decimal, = 30.6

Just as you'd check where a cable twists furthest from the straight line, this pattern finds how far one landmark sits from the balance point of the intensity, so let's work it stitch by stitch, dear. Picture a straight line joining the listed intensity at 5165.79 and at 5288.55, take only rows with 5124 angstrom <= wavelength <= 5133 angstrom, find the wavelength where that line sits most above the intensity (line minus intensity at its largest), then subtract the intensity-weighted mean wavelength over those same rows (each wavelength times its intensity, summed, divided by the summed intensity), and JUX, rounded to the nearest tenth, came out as -3.1 angstrom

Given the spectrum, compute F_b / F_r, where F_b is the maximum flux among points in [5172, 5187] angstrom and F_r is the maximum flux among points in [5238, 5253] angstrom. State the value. 0.96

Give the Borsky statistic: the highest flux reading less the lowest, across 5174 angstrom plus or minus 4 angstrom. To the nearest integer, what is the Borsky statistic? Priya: 6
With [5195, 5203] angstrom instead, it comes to 1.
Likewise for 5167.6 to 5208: 8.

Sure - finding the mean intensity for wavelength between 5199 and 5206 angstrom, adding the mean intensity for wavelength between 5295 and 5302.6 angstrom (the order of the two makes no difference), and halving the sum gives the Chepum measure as 14.7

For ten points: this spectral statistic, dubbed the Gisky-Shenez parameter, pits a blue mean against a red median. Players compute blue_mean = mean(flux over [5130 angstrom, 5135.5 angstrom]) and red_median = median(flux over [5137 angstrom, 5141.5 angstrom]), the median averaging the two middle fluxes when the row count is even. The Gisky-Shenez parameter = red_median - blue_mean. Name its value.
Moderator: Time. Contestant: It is -1.0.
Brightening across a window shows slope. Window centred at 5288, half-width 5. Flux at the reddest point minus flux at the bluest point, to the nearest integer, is 2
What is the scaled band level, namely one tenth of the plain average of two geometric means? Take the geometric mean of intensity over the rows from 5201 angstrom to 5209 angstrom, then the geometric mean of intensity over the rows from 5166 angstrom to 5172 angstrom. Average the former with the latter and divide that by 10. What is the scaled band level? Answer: 1.31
